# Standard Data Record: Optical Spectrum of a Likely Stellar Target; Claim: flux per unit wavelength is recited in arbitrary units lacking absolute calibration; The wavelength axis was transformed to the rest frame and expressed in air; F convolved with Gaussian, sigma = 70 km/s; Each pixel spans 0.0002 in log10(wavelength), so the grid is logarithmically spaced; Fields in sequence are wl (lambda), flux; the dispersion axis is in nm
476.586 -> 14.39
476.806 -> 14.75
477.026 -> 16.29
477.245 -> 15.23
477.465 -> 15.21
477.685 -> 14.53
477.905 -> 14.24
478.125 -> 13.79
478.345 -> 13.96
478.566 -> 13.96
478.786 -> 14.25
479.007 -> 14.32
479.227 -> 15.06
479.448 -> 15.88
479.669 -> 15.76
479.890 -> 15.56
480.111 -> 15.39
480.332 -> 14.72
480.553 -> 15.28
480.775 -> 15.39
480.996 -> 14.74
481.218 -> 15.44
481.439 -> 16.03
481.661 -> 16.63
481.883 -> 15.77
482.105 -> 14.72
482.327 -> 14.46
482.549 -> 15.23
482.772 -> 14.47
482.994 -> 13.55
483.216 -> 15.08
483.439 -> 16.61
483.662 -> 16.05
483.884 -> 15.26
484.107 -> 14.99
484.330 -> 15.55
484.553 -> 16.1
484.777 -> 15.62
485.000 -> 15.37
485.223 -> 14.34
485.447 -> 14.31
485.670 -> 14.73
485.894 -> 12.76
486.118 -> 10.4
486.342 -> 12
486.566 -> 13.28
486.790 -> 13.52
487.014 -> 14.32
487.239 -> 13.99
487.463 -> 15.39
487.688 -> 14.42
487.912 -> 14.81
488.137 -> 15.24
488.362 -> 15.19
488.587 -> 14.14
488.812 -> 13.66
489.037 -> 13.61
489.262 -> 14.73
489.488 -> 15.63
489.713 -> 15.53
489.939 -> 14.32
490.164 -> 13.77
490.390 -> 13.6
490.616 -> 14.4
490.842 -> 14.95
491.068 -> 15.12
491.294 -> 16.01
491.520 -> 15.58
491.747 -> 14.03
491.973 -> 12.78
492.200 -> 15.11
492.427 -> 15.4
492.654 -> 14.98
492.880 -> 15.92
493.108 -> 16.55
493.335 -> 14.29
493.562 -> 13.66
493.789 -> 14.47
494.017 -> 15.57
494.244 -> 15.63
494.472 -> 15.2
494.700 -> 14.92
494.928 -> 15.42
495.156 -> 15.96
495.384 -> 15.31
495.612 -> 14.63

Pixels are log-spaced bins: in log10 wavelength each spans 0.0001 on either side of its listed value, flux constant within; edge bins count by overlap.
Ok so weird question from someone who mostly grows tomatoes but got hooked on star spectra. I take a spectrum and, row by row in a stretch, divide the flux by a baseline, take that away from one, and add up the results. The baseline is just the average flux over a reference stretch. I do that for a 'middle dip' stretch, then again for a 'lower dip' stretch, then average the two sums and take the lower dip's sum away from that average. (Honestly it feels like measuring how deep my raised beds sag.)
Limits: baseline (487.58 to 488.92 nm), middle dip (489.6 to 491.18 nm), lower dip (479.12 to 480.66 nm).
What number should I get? 0.20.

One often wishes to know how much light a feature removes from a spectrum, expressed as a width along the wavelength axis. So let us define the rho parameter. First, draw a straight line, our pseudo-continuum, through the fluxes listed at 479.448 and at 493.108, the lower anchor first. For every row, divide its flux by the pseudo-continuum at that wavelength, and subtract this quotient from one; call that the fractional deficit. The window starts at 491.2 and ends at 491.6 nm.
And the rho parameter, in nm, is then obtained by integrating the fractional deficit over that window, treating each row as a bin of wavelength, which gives 0.02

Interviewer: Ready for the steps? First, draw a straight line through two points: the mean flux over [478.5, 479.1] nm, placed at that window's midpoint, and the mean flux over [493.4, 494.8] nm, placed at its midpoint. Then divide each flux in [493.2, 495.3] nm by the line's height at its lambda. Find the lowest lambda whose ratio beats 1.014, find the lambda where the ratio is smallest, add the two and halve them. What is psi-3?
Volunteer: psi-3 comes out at 493.79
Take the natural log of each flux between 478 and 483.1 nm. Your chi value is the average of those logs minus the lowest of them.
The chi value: 0.10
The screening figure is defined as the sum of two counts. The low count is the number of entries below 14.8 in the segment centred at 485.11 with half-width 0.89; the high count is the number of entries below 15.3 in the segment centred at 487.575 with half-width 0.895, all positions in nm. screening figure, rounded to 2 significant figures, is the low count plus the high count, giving 11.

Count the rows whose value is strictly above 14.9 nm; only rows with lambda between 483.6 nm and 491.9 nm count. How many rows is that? 16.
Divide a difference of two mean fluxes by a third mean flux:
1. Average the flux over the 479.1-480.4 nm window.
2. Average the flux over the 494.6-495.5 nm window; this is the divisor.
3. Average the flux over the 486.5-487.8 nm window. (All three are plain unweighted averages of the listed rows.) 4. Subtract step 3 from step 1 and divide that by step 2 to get 0.08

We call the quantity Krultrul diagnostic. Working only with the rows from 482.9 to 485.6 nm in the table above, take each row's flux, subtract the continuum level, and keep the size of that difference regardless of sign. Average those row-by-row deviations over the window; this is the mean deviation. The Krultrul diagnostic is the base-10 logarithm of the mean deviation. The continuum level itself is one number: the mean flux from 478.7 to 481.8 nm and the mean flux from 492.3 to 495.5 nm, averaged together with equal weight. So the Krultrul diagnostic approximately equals -0.19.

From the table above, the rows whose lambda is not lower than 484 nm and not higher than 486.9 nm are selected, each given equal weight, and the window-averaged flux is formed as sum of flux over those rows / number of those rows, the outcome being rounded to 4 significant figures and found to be 14.07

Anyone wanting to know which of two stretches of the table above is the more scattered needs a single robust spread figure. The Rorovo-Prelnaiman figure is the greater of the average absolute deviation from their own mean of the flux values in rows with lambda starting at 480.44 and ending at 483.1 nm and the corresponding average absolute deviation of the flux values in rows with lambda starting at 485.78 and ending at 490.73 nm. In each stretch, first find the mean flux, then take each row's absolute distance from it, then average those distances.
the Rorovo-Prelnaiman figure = 0.88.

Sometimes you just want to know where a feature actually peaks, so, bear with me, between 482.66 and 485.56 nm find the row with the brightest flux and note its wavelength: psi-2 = 483.439 nm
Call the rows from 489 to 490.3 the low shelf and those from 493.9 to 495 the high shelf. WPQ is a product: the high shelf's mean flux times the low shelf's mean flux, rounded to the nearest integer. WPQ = 224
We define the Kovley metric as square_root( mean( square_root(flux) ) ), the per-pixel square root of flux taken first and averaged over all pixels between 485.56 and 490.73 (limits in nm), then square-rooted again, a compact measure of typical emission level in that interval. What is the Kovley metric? 1.936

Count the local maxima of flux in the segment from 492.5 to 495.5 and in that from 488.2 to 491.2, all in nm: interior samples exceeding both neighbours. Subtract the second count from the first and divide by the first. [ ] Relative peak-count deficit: 0.7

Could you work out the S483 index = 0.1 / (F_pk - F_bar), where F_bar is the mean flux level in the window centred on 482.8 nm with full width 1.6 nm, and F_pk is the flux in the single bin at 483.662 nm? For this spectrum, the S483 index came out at 0.09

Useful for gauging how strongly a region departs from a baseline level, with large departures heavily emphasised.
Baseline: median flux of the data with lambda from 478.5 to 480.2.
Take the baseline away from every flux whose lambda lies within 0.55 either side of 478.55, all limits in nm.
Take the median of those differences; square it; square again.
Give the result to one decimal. 2.6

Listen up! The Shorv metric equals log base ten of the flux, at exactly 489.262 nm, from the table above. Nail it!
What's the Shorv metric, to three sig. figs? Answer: 1.17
